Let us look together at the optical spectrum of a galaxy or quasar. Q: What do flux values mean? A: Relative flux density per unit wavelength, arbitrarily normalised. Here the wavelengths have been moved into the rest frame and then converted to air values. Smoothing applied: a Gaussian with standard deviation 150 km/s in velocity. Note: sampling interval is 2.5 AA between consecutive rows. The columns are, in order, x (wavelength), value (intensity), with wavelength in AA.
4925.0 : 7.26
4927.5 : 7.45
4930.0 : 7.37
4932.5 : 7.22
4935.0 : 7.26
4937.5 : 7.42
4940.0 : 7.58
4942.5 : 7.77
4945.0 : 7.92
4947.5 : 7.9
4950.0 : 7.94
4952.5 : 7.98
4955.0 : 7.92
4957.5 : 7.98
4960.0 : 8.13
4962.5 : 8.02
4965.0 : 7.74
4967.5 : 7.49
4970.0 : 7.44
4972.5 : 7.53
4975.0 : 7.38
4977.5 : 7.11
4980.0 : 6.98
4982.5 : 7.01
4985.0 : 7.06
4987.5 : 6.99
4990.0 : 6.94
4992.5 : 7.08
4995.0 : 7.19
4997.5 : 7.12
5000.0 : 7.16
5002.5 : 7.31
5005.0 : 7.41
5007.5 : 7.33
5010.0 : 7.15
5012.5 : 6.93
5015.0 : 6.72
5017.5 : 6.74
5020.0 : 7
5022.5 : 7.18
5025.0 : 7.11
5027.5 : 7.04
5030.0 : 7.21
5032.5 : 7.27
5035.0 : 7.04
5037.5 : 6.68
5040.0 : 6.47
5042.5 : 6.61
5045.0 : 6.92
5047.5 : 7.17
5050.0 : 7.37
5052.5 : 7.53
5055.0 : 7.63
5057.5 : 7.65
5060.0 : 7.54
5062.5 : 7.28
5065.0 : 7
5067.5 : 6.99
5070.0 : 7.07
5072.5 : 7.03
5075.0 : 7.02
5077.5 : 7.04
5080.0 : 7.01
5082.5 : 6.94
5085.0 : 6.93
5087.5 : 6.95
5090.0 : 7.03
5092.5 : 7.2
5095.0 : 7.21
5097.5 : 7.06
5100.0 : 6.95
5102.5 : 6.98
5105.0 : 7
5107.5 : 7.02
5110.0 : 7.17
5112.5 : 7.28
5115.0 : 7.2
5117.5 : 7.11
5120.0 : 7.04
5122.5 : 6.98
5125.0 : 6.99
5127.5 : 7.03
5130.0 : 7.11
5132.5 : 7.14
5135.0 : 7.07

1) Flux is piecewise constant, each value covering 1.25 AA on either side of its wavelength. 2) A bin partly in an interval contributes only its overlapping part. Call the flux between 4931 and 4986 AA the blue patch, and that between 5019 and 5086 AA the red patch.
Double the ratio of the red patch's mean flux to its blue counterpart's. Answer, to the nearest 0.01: 1.87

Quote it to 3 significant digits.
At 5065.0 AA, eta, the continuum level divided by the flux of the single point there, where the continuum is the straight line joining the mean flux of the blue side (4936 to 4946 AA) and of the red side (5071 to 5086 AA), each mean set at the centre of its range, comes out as 1.01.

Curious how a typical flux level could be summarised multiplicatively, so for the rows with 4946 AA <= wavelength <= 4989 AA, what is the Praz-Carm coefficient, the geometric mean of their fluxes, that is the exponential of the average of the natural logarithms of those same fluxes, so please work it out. 7.55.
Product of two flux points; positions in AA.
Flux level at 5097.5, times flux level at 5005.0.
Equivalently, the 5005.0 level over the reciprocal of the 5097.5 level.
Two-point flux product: 52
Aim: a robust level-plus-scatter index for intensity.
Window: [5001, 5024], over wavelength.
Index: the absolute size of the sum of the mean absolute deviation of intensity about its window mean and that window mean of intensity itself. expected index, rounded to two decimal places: 7.30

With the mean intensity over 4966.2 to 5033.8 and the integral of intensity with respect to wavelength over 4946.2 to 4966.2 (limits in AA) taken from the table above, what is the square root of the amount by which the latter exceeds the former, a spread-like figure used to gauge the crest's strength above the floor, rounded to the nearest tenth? 12.3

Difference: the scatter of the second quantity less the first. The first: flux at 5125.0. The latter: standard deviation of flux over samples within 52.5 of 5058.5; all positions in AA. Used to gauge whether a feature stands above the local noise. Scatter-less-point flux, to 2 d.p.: -6.74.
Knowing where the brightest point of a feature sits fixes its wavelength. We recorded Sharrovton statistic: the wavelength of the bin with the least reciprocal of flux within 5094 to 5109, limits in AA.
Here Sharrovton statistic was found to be 5095.0 AA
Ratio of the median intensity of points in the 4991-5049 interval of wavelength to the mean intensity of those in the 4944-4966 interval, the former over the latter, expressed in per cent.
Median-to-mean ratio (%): 89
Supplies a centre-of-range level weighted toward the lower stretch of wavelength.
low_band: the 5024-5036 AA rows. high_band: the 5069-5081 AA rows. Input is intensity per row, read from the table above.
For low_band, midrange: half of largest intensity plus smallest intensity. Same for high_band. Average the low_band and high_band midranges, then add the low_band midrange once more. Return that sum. 14.25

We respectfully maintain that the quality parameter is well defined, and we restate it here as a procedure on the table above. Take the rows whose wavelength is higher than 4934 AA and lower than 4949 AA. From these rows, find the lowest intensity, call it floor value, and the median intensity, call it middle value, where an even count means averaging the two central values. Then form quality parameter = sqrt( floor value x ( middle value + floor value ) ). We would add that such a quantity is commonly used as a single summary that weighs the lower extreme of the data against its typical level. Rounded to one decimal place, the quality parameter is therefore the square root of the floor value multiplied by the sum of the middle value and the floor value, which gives 10.4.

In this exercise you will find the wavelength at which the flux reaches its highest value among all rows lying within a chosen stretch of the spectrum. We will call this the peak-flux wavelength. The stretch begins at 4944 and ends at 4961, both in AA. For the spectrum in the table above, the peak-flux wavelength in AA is 4960.0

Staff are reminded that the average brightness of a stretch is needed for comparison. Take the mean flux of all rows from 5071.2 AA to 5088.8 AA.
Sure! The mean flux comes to 6.99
